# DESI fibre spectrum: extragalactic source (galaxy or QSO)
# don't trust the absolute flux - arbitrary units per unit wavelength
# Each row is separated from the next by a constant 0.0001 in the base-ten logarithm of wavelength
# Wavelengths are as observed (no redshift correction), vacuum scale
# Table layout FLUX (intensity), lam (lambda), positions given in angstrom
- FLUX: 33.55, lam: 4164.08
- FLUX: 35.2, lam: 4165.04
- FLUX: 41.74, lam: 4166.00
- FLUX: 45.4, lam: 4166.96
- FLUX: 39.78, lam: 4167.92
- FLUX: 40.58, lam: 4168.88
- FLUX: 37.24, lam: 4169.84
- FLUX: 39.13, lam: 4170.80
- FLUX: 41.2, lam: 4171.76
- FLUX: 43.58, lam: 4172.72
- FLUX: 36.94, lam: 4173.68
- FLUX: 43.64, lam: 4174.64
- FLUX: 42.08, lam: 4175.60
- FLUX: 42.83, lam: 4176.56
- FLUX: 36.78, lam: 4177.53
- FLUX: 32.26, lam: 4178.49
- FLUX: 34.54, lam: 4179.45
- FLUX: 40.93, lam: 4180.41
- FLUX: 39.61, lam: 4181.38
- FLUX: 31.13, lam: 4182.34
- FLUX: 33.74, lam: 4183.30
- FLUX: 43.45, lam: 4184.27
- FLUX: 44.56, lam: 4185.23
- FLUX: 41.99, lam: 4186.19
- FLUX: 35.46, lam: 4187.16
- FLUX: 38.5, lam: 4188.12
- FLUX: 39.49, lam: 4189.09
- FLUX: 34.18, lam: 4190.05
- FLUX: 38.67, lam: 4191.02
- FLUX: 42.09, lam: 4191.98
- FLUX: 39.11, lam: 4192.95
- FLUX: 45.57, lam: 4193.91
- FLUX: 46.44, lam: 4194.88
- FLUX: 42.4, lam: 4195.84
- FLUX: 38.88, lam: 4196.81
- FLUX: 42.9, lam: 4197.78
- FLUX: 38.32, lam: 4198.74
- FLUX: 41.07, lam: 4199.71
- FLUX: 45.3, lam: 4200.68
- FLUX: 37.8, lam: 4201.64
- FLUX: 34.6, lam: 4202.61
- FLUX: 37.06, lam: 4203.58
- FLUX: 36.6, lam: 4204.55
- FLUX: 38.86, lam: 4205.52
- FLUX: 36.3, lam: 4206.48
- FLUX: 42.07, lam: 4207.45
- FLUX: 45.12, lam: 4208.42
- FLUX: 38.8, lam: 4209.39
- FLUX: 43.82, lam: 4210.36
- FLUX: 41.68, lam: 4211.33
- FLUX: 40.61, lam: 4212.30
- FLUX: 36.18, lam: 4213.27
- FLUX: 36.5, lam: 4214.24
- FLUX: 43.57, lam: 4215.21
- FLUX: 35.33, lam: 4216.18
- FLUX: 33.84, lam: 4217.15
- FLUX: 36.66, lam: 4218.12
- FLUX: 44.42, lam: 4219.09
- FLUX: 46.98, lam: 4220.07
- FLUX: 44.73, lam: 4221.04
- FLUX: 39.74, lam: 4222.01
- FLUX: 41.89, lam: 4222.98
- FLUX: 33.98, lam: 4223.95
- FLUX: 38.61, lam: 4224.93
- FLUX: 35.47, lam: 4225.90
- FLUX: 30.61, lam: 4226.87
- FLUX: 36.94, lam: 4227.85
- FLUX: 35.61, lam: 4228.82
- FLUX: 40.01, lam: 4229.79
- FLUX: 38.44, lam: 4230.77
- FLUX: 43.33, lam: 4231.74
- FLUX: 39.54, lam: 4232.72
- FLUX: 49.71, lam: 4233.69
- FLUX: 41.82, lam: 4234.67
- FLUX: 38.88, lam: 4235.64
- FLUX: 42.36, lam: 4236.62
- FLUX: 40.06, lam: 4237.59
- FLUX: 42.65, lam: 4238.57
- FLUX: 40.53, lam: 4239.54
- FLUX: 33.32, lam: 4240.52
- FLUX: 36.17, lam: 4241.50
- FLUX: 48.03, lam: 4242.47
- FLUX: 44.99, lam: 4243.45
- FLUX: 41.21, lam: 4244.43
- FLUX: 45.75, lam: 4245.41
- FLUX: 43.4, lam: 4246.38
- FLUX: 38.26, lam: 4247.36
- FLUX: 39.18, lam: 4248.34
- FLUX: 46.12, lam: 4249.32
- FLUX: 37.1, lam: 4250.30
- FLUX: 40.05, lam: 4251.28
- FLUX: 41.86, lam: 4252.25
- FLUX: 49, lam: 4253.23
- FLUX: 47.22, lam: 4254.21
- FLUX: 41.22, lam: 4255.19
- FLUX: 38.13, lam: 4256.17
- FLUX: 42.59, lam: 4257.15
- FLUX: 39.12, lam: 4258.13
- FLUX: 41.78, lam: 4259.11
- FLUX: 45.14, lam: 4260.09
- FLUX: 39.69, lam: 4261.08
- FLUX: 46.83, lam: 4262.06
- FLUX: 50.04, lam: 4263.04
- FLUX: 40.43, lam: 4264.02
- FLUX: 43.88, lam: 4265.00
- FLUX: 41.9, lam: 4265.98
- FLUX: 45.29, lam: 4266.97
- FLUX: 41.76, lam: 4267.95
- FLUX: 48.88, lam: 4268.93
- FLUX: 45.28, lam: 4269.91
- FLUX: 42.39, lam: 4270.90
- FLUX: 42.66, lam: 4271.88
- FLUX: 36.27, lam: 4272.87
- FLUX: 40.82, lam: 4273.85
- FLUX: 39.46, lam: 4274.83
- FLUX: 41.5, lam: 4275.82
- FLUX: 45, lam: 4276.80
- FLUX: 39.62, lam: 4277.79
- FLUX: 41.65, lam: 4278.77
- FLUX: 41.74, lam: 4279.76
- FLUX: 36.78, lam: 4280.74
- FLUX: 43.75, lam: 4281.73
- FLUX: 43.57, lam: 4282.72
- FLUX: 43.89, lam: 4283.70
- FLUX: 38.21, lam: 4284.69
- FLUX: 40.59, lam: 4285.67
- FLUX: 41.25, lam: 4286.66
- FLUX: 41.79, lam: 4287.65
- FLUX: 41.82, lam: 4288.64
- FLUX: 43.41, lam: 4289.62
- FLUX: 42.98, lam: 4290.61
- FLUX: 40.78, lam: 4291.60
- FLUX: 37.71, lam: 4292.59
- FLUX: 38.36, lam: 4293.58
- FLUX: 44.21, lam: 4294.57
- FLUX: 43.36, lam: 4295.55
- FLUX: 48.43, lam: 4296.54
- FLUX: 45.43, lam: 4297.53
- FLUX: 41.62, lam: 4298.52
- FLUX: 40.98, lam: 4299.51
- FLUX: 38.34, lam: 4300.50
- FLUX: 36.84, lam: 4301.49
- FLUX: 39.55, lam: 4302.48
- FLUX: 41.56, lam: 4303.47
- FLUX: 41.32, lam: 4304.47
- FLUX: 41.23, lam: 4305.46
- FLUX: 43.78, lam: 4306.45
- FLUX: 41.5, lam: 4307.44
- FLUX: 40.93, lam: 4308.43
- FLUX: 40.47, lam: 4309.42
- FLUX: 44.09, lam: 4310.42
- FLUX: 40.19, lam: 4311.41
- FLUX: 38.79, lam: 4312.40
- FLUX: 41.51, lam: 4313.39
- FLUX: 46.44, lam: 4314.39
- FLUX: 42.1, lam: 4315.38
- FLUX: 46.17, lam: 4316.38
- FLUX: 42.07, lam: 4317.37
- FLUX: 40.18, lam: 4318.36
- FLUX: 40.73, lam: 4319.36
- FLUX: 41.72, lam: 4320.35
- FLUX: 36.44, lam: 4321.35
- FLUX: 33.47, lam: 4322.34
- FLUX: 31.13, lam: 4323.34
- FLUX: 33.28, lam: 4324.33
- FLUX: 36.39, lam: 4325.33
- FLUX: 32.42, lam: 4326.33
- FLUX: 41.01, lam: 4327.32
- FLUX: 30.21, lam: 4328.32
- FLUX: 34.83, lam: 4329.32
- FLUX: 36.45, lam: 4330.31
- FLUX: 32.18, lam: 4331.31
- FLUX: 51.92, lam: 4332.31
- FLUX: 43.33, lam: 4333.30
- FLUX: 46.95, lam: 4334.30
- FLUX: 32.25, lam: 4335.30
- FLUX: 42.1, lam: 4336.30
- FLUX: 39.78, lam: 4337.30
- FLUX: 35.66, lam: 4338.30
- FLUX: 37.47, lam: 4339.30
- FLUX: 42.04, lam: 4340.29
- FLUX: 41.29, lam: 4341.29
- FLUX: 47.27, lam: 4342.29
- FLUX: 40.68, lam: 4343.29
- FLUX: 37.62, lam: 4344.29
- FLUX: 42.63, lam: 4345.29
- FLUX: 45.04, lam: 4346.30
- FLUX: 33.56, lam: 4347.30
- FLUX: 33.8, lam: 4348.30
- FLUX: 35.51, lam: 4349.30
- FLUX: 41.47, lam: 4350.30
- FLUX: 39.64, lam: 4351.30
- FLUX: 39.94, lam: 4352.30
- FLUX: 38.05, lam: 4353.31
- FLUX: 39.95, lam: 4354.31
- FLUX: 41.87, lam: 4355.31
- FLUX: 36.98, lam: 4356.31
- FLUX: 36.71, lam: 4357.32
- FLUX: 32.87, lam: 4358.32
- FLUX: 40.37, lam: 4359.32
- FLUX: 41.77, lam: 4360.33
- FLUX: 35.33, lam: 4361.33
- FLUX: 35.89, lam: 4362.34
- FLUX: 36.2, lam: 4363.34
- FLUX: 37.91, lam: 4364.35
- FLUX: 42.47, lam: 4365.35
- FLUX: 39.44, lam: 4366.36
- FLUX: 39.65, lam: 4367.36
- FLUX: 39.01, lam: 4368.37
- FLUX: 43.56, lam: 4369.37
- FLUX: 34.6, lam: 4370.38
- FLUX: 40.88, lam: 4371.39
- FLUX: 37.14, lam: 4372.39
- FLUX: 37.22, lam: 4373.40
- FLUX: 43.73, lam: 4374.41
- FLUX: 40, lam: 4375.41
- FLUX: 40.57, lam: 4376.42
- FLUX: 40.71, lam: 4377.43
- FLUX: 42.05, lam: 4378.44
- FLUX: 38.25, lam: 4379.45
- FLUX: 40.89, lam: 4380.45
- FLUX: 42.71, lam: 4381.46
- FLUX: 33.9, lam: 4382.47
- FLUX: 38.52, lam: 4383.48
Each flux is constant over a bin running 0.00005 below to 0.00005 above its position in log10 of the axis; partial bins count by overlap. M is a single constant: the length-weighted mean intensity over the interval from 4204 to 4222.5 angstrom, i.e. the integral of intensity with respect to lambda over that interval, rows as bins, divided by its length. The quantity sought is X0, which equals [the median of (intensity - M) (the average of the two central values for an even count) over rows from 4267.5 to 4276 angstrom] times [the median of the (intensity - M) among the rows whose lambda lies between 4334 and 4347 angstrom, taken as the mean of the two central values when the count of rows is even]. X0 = 2.0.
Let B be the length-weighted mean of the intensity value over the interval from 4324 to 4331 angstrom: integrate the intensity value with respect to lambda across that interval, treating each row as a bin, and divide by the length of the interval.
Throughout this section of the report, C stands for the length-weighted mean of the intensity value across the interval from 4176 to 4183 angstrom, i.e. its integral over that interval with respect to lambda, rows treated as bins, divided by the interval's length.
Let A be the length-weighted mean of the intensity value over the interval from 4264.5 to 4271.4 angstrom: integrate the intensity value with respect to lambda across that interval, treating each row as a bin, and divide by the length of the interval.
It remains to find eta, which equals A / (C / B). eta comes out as 41.9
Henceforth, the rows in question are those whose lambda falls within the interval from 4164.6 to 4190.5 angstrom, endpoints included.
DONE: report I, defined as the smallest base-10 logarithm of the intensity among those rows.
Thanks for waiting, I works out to 1.49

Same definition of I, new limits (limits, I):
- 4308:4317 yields 1.59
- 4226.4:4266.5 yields 1.49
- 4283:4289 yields 1.58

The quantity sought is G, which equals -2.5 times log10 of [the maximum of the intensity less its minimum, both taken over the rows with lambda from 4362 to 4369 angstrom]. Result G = -2.0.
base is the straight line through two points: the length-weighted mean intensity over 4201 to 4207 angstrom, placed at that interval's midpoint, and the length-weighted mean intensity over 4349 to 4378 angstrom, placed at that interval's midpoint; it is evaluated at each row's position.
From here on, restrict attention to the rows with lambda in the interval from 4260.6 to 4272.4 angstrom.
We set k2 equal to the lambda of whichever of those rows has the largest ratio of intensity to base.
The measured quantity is 4263.04 angstrom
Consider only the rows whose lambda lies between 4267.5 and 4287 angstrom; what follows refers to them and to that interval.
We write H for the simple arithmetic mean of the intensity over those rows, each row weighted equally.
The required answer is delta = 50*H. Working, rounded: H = 41.8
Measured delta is 2088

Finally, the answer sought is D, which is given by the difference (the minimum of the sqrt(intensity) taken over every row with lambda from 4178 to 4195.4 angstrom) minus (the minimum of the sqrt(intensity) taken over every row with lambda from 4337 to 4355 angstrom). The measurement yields -0.21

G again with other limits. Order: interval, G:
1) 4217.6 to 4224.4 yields -2.8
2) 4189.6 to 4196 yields -2.7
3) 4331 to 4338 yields -3.2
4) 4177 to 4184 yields -2.5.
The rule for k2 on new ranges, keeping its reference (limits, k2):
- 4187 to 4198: 4194.88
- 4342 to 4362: 4342.29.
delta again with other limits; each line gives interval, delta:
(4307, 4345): 1978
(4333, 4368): 1962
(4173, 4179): 1954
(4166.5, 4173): 2049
